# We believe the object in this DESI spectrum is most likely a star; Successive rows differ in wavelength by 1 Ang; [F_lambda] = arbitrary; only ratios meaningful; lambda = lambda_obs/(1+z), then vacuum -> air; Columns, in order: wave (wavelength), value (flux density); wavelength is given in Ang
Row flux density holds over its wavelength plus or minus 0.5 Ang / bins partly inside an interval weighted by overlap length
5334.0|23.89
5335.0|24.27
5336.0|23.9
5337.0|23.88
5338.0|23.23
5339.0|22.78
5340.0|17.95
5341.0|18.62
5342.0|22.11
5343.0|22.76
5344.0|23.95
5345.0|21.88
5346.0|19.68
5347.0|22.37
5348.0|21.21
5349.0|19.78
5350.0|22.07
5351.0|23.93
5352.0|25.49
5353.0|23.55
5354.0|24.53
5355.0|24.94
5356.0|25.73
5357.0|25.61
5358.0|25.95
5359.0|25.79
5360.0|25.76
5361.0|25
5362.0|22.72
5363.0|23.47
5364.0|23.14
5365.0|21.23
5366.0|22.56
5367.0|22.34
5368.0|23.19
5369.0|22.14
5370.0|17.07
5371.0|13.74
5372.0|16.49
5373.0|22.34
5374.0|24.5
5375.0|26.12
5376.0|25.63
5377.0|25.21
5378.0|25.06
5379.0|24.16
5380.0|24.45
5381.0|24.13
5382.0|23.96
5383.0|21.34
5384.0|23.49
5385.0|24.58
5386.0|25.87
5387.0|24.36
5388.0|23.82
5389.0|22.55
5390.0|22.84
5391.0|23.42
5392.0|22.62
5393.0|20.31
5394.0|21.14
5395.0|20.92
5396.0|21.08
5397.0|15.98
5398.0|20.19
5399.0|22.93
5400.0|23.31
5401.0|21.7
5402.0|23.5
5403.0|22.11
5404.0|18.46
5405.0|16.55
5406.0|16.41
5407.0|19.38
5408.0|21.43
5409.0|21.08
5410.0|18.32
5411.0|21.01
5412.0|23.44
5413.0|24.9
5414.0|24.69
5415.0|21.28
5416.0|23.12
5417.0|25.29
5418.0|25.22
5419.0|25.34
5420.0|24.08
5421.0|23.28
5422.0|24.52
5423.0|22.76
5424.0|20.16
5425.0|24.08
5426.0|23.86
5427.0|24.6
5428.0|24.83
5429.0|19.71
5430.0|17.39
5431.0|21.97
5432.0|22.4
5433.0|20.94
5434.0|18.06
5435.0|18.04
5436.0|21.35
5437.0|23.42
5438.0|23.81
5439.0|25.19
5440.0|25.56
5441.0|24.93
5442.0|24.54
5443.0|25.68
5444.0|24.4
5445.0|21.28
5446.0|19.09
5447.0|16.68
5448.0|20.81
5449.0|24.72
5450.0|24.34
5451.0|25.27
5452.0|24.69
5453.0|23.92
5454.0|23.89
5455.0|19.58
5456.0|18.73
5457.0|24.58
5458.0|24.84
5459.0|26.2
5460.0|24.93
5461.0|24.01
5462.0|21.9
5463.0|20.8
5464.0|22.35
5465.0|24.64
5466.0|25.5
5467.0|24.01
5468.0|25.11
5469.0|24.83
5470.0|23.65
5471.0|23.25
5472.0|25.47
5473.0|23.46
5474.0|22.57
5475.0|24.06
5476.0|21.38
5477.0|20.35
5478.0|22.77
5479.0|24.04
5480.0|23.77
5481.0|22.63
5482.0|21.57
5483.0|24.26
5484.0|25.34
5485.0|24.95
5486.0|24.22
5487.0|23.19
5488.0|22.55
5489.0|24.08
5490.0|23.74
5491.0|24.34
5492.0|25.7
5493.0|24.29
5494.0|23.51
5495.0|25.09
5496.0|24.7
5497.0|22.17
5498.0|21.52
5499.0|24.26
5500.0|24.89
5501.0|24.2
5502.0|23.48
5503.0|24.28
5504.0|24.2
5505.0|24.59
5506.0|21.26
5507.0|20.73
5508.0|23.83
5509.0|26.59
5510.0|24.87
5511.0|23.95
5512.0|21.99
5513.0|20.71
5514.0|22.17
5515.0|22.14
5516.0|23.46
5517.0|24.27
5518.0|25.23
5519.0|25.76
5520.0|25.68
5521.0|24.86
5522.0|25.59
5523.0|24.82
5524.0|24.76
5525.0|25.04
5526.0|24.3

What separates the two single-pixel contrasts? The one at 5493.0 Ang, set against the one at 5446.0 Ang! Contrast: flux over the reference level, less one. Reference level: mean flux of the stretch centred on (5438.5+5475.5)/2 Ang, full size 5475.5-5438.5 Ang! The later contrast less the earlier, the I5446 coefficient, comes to 0.22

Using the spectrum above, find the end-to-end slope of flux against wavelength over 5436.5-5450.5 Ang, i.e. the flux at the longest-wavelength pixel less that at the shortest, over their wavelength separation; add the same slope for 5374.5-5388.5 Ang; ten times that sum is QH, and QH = -1.1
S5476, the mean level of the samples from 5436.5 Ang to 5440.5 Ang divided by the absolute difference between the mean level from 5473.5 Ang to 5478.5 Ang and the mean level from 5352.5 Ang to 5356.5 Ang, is 10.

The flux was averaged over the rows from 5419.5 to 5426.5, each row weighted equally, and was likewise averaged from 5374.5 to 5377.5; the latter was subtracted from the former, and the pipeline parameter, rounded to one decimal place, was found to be -2.4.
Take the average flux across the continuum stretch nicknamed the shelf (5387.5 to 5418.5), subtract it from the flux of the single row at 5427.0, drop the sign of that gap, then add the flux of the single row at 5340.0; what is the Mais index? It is 21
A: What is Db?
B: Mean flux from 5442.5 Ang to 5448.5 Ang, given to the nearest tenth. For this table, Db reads 21.3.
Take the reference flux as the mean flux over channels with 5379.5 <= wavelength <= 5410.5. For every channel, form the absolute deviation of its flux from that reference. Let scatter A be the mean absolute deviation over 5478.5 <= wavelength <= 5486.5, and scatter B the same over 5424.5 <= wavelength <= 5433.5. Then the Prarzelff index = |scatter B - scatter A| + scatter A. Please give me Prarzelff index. 2.31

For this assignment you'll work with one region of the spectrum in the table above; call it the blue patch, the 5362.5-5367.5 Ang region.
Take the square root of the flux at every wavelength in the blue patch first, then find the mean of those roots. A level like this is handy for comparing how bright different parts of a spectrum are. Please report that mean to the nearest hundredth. 4.75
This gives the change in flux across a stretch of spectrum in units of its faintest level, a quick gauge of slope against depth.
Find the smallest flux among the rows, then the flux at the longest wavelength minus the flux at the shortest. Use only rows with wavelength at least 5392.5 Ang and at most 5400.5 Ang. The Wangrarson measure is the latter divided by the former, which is 0.19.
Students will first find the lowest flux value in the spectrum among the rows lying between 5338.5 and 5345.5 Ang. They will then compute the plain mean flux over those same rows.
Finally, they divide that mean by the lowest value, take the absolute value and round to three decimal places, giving 1.194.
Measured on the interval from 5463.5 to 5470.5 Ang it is 1.087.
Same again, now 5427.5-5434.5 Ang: 1.194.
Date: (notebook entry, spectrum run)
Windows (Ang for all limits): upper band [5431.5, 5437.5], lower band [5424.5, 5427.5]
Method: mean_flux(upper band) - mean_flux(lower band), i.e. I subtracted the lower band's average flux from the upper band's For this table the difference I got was -3.5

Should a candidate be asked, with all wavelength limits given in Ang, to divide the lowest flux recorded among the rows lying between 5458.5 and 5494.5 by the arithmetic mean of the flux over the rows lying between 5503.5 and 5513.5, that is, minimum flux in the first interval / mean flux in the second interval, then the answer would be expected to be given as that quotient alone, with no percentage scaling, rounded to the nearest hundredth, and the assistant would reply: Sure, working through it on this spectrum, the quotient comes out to 0.87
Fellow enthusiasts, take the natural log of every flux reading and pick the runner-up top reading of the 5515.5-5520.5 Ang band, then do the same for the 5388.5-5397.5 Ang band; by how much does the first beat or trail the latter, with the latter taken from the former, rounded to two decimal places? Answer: 0.12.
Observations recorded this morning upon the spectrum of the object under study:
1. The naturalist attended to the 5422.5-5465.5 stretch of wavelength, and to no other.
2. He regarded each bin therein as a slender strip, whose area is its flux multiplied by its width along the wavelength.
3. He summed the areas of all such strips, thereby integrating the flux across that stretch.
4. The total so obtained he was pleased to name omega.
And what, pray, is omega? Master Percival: 975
